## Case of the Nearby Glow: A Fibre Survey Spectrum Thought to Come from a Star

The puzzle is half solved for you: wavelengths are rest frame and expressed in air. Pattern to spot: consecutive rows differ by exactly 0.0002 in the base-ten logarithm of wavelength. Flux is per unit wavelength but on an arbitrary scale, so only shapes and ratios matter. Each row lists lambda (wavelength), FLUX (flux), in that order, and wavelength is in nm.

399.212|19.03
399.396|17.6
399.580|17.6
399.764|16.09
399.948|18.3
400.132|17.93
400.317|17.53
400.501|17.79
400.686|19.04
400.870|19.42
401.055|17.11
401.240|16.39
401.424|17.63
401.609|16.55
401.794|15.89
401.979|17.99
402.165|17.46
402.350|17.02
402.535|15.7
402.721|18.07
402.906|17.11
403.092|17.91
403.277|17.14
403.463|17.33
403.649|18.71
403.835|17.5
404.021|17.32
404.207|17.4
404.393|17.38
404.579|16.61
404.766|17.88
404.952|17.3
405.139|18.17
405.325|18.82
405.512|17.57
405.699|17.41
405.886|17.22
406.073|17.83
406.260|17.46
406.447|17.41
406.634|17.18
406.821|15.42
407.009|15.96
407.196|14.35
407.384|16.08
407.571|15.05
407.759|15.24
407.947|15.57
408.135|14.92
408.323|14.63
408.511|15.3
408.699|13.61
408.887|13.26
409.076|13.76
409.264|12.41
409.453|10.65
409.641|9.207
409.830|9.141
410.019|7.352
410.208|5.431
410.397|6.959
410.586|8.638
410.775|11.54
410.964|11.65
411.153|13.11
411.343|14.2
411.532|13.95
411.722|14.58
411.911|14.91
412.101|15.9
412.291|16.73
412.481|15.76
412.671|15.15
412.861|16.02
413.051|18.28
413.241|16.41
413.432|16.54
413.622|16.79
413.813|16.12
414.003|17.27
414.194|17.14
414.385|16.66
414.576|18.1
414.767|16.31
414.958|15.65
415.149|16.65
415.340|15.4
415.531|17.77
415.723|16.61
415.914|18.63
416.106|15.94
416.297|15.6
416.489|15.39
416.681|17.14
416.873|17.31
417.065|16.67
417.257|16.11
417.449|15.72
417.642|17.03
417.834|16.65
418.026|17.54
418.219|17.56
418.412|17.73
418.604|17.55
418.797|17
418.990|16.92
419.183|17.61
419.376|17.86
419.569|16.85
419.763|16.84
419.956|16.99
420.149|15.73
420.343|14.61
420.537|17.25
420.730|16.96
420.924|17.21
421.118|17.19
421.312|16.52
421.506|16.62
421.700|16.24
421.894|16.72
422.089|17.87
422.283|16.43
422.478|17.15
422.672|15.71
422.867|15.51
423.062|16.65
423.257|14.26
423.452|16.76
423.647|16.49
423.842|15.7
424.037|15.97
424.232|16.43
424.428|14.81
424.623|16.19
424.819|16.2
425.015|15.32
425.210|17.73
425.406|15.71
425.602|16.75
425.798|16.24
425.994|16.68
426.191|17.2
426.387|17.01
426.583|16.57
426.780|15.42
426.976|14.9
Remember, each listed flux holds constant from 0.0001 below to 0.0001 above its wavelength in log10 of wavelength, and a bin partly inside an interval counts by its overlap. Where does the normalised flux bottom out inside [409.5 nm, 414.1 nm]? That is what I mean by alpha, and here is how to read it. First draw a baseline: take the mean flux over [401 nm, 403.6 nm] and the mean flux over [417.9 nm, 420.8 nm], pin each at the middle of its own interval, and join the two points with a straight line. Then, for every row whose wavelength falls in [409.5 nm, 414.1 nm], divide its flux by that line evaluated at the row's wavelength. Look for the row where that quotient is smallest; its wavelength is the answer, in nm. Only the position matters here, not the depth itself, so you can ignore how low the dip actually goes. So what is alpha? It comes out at 410.208 nm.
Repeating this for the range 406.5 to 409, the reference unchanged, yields 408.887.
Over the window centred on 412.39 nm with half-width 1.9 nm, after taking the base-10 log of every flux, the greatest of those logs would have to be 1.26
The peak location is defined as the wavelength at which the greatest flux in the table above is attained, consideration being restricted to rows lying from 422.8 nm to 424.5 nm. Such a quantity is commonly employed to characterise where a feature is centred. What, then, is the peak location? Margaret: 423.452 nm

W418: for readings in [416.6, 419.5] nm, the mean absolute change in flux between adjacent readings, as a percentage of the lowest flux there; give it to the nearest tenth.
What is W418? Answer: 2.9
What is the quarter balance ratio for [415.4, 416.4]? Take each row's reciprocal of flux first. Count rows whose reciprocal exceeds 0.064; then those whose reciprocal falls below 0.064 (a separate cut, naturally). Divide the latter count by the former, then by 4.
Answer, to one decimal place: 1.0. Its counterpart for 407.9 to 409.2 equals 0.0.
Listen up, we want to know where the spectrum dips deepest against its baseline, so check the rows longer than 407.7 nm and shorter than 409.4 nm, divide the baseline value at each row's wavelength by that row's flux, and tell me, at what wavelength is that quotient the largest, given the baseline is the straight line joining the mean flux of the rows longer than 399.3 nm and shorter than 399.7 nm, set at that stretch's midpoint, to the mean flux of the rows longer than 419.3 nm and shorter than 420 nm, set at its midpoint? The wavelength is 409.264 nm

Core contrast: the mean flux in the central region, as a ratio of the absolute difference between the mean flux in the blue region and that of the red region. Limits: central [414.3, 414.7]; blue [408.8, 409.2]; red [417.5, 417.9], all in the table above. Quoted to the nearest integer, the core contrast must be 5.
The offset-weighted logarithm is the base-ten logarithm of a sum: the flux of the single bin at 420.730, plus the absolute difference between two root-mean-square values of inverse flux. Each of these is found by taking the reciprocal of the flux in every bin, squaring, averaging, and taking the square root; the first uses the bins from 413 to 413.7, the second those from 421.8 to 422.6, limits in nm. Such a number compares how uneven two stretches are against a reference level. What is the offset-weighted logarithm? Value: 1.229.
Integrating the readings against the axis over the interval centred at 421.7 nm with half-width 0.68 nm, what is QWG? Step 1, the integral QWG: 23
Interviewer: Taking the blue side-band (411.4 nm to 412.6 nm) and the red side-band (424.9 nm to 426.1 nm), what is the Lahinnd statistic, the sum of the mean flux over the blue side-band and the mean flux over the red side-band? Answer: 31.7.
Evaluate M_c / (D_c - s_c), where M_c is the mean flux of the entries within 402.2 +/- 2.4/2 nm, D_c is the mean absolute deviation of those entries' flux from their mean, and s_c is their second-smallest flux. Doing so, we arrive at -1.12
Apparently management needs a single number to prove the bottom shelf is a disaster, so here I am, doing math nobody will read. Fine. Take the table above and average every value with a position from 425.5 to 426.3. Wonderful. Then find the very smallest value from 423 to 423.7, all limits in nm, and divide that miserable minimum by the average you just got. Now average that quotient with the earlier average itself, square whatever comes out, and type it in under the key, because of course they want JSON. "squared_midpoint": 77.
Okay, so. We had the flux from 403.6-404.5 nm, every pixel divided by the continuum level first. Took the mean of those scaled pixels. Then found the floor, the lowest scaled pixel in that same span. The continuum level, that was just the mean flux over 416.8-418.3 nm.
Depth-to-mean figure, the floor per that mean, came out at 0.98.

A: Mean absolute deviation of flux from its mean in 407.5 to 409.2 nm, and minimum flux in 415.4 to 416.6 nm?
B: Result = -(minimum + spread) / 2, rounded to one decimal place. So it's -8.0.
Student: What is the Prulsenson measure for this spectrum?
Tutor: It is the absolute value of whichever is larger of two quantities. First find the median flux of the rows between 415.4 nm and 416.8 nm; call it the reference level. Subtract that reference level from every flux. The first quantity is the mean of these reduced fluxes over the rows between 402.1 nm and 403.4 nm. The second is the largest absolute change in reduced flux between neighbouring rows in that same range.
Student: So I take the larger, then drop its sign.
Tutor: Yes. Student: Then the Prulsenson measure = 2.37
